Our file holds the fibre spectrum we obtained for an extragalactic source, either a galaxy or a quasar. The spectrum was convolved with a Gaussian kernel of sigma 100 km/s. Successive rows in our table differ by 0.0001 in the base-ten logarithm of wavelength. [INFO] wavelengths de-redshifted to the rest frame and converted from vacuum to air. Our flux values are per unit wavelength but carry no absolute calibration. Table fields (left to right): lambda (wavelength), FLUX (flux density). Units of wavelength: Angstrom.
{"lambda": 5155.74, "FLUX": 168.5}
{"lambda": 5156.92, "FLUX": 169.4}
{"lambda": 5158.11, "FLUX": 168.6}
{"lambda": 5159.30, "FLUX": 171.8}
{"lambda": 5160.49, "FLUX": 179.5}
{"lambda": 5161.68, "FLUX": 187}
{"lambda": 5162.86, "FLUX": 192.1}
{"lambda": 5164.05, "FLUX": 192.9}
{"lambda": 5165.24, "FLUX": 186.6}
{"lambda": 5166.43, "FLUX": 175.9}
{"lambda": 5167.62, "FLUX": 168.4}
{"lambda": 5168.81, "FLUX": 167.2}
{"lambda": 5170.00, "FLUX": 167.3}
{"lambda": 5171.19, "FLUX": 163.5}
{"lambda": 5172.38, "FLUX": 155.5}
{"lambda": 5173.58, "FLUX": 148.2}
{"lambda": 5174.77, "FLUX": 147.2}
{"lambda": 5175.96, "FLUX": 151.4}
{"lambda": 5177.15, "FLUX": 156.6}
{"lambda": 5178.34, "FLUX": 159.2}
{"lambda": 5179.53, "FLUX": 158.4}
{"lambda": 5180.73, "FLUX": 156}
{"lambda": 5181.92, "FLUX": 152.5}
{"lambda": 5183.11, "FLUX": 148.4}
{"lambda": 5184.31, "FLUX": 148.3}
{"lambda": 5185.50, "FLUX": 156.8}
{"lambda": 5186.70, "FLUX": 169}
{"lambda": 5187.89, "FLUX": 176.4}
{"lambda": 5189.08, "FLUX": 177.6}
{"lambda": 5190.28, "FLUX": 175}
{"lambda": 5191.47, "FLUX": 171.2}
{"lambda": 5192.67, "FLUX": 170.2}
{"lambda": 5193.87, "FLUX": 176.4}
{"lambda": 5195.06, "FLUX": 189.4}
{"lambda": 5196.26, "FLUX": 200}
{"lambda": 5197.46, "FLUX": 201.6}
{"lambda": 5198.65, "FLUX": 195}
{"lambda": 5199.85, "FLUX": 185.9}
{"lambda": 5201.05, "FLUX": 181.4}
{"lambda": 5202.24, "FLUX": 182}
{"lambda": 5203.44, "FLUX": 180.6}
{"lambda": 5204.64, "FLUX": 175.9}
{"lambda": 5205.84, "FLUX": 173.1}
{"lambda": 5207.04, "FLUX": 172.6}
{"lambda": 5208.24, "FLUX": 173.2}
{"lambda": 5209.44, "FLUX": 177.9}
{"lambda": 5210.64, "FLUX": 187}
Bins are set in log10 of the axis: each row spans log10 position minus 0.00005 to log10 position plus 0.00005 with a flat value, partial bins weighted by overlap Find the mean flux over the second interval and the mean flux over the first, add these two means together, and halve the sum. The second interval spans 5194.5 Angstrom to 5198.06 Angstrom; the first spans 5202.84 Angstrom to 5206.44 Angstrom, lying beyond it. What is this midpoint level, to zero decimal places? 187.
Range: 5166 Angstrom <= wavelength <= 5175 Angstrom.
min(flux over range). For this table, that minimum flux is 147.2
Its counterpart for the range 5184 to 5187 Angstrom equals 148.3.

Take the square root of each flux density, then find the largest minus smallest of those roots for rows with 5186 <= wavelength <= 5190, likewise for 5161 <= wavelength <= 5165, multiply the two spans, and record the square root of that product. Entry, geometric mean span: 0.26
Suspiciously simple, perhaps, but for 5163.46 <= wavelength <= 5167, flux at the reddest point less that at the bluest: -17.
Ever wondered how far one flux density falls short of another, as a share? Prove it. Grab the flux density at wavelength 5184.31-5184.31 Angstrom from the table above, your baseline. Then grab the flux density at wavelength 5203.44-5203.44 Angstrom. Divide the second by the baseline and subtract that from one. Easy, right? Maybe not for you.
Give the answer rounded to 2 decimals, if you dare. -0.22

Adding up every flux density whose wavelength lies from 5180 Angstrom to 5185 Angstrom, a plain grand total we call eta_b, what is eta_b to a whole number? 605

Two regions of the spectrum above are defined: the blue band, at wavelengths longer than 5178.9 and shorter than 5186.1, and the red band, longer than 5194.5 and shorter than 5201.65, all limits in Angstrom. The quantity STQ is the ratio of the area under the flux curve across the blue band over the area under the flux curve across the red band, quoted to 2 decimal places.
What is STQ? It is 0.80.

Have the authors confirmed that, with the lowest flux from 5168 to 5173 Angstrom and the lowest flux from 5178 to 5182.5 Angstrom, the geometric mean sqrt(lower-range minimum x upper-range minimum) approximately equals 154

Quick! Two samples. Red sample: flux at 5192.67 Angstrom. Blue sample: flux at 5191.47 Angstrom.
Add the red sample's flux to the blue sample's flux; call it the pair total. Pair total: 341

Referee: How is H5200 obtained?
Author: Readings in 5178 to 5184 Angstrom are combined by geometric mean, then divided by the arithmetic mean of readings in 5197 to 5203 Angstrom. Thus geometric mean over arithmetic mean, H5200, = 0.82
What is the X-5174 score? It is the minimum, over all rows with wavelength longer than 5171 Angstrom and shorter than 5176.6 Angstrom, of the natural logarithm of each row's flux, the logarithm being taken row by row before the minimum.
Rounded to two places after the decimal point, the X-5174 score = 4.99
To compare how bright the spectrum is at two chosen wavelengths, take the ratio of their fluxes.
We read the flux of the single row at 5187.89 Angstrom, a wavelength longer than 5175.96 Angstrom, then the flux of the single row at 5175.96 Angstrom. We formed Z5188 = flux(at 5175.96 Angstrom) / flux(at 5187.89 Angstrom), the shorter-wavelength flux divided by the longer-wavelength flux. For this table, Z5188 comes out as 0.86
